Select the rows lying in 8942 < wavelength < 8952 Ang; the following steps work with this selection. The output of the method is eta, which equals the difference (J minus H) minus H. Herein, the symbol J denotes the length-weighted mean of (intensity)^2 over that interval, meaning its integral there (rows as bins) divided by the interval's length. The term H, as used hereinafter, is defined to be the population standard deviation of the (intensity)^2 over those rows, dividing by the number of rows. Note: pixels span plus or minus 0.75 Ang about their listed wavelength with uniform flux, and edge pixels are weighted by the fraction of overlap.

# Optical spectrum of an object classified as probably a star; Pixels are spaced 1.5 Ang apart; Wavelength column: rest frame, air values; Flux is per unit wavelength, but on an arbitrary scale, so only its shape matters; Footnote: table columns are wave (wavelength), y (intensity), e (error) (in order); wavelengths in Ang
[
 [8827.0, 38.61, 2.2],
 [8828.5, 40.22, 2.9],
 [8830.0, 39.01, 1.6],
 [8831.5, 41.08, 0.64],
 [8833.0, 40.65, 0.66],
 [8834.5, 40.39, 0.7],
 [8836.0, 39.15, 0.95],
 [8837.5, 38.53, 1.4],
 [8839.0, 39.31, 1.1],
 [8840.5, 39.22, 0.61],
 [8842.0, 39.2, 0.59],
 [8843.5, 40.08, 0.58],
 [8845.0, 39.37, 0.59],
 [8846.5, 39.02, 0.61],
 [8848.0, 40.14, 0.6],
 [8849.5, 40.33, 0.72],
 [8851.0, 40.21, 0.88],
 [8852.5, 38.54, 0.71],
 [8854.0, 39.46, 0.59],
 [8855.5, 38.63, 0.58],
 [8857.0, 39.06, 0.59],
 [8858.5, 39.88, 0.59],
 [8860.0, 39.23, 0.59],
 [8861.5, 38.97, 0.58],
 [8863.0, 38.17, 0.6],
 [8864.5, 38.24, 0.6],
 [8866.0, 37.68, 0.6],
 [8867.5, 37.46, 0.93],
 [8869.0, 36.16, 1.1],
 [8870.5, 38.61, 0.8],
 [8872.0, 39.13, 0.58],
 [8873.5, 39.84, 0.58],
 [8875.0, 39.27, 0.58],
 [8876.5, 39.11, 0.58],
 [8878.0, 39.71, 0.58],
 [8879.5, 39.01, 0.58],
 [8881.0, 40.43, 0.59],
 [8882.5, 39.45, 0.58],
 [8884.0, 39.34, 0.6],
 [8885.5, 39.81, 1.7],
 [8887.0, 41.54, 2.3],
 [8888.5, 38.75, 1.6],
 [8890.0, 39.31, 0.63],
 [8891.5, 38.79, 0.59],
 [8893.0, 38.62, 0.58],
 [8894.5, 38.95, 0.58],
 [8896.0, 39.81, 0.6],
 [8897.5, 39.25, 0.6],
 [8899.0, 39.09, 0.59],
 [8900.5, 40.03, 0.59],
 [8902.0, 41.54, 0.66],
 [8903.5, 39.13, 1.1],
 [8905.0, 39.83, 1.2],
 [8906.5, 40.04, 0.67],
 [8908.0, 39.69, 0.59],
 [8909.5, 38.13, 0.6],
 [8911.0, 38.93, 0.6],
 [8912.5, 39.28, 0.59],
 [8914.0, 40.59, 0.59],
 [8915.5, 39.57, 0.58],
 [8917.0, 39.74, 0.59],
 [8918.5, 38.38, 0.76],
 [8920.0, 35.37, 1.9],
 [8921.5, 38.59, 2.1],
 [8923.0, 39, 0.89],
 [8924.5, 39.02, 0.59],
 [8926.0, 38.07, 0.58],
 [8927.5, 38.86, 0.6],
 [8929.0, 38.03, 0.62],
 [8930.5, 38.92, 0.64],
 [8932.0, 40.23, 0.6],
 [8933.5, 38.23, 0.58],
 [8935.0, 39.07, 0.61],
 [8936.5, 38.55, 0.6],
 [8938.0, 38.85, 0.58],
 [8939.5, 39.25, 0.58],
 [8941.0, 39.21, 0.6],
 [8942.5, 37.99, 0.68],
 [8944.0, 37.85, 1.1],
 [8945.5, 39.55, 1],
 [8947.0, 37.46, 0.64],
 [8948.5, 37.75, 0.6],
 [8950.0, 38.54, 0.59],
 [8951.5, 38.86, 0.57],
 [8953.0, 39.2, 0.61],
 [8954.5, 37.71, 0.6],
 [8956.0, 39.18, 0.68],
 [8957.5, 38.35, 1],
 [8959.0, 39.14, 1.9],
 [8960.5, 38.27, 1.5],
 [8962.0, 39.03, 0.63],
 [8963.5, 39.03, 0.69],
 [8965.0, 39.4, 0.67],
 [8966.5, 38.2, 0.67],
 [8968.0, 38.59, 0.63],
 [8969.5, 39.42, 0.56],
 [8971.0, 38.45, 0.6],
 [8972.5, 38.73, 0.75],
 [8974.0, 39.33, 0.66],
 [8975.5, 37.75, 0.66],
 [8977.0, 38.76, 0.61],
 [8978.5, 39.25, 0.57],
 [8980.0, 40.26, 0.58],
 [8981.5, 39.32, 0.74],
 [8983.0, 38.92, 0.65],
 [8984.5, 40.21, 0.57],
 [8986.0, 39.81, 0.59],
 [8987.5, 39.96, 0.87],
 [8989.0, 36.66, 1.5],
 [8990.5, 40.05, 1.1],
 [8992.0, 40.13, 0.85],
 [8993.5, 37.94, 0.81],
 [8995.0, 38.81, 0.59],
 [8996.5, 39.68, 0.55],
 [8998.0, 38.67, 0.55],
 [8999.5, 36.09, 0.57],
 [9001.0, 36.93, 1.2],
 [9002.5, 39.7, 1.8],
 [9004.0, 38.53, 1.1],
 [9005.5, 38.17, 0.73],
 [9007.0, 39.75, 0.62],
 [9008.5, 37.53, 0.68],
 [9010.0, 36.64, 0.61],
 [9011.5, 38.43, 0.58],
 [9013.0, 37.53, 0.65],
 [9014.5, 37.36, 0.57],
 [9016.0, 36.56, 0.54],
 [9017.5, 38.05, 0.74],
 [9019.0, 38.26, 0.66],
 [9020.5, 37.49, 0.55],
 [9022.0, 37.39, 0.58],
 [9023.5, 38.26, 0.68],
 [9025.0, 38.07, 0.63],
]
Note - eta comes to 1361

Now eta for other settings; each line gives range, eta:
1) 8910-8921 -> 1274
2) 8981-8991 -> 1366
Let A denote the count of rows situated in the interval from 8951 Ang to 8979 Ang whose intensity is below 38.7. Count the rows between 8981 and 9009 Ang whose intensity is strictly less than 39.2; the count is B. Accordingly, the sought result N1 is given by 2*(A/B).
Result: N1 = 1.4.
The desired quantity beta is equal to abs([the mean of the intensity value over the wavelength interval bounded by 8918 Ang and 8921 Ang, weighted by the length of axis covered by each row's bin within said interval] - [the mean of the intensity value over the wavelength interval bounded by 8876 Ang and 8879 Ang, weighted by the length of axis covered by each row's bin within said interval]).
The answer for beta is 2.5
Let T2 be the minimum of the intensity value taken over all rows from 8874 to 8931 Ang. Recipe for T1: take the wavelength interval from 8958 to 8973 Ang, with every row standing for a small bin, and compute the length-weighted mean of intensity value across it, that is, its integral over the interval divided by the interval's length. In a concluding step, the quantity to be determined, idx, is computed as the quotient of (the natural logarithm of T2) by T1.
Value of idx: 0.0919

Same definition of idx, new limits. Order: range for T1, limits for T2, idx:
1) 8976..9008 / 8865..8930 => 0.0916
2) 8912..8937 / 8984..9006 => 0.0924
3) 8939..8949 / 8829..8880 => 0.0934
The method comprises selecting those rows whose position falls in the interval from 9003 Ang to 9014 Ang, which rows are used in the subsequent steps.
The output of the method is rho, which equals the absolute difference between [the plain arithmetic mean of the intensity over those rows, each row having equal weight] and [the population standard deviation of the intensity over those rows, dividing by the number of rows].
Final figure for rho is 37.2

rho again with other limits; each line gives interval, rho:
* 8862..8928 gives 38.0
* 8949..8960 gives 38.2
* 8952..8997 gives 38.2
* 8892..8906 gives 38.8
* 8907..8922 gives 37.5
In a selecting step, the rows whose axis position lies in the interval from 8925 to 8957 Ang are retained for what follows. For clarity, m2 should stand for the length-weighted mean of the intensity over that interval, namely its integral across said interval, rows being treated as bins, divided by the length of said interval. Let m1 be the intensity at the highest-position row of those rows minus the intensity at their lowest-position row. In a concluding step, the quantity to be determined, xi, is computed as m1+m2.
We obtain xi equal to 39.7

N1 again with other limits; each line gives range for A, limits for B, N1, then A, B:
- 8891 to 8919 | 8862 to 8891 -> 0.6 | 3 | 10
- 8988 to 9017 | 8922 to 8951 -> 1.7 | 13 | 15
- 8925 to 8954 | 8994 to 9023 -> 1.1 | 9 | 16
